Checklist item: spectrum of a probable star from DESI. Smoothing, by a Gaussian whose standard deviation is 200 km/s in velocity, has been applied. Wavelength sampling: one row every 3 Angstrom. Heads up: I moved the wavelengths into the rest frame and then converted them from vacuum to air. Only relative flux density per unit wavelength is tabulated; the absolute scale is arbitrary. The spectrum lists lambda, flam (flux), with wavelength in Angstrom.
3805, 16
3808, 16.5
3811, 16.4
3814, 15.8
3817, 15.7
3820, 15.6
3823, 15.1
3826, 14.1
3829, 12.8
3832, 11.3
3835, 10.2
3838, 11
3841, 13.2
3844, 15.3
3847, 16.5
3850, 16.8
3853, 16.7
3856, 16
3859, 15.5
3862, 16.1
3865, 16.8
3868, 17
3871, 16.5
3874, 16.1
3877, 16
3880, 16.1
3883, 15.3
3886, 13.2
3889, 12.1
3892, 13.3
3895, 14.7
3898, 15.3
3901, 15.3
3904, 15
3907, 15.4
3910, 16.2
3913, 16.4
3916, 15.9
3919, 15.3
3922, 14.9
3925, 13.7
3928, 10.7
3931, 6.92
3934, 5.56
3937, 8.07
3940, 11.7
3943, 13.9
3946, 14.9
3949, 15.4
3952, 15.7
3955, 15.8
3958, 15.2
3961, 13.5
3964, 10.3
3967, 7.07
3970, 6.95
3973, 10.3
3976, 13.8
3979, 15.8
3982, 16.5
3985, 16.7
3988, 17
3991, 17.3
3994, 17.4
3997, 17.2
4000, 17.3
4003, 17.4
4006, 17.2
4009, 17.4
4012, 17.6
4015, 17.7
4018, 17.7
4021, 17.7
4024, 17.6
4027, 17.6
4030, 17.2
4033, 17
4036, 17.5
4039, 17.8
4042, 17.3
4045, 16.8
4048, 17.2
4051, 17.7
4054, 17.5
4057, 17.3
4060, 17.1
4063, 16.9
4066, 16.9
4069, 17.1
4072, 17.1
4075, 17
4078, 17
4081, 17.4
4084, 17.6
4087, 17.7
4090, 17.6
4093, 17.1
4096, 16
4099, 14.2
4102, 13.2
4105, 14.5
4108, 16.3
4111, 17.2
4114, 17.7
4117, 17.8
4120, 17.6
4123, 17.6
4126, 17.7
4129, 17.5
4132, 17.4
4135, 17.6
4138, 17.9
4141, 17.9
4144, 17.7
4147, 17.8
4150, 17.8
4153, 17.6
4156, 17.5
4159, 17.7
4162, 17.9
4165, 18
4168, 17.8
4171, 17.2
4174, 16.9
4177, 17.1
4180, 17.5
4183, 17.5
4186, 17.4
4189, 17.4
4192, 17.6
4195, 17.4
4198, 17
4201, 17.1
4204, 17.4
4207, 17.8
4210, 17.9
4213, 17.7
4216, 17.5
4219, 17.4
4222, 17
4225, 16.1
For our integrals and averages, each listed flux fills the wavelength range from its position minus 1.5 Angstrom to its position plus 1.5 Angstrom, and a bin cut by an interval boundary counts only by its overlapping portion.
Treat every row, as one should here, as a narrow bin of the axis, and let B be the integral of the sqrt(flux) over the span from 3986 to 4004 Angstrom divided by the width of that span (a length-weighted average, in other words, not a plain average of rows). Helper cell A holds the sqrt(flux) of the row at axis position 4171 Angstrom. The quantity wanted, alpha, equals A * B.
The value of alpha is 17.2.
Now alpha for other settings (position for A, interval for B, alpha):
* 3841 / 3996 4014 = 15.1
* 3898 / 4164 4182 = 16.3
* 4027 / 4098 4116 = 16.6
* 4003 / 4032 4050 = 17.3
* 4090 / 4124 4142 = 17.6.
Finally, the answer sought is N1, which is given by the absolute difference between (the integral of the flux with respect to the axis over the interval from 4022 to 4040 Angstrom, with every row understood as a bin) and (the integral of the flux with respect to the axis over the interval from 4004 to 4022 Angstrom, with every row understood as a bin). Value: 2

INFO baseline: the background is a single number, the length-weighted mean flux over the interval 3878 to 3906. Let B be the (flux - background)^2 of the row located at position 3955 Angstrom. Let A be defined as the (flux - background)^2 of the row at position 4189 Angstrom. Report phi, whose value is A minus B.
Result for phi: 7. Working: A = 8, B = 2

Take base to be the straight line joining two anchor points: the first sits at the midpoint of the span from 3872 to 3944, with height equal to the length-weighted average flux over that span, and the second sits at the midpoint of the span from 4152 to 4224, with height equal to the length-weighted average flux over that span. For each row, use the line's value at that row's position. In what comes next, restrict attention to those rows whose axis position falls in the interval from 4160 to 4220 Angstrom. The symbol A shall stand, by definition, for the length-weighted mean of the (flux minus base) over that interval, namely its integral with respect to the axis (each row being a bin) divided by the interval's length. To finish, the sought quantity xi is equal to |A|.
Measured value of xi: 0.01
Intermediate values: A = 0.0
